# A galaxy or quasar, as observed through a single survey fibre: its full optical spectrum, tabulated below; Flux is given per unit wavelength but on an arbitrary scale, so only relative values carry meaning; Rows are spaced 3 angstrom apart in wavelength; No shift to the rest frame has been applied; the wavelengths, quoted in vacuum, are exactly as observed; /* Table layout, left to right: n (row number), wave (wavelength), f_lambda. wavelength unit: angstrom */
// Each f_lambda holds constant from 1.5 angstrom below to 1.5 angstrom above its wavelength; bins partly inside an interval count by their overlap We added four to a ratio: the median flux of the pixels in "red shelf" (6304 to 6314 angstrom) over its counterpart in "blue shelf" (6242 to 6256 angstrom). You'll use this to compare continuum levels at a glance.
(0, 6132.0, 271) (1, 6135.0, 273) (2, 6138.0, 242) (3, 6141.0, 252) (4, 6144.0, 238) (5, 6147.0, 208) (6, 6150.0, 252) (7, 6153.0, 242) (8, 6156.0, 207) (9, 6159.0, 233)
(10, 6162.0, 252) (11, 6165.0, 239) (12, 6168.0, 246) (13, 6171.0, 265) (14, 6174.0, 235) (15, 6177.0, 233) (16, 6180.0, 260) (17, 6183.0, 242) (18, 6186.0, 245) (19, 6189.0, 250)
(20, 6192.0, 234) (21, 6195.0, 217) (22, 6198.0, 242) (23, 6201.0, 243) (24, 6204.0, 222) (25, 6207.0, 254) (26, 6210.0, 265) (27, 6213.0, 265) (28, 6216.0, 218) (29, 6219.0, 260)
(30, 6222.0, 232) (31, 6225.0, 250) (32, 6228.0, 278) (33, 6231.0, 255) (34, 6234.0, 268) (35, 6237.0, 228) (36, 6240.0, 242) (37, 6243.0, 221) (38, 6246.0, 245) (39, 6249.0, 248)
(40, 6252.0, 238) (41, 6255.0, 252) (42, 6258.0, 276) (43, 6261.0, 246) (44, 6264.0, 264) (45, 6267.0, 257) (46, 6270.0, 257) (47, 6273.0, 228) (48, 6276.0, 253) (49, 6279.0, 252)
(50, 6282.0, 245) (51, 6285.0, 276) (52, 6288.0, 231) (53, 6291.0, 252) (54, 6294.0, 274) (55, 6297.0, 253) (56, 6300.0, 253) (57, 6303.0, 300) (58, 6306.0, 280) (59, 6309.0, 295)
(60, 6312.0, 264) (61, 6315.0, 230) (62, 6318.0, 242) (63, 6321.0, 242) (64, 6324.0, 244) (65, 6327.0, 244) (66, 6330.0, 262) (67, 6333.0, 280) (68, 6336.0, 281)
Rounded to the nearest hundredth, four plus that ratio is 5.14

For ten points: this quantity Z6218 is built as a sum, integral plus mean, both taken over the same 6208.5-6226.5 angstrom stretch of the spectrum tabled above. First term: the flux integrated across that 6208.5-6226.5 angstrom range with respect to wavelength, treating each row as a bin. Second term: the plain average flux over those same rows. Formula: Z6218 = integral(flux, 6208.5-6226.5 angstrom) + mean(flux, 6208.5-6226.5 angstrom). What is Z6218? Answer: 4718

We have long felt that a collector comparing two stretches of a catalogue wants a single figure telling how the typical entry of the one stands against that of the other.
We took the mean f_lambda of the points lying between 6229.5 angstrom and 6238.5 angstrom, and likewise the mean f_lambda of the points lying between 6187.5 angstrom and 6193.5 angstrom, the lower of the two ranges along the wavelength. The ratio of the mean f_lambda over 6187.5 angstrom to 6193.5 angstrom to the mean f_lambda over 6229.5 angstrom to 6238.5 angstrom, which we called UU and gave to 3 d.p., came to 0.967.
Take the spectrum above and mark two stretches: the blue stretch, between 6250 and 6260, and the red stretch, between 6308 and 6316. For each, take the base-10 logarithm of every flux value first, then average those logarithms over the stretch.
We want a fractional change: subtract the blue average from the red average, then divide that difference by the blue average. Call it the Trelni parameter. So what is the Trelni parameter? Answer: 0.005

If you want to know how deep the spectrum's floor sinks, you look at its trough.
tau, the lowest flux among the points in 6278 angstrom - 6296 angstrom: 231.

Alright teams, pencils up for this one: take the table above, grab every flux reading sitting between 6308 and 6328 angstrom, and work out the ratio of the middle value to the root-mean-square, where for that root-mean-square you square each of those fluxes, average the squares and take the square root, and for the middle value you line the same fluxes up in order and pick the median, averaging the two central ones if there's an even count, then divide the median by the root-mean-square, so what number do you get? 0.97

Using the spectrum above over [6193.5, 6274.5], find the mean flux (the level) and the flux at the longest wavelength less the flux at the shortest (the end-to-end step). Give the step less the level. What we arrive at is -236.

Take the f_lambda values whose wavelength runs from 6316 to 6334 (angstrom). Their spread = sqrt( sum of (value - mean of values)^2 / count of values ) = 14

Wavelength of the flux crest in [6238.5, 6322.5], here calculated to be 6303.0 angstrom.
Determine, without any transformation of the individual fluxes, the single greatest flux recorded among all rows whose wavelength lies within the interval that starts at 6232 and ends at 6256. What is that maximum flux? 268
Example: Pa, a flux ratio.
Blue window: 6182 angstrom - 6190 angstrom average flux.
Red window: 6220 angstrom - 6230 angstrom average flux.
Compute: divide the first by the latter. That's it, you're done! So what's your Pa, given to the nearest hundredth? 0.97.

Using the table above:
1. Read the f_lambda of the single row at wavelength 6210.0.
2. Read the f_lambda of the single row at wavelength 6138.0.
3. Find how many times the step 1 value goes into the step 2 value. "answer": 0.91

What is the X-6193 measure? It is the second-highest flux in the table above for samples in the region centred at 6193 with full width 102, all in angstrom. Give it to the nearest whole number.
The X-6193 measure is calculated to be 268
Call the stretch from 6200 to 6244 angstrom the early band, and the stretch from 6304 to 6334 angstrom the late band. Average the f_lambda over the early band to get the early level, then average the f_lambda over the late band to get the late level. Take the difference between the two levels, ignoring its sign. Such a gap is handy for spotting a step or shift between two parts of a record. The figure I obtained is 11.6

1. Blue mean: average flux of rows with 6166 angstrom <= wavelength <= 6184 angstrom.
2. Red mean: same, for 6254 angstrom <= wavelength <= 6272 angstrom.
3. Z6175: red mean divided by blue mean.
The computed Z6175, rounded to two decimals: 1.05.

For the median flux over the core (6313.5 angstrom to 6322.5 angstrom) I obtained 242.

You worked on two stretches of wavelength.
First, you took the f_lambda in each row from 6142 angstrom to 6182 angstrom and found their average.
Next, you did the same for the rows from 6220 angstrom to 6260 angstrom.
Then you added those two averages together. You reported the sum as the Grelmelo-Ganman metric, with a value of 488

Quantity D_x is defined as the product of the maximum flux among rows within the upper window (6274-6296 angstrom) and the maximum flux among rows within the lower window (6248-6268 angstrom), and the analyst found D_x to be 76176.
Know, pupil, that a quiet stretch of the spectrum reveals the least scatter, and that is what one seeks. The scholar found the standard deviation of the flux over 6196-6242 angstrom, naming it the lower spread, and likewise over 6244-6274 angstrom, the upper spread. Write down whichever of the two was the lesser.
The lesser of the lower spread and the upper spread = 13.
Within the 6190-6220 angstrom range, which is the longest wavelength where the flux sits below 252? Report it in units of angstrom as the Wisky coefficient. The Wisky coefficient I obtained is 6216.0 angstrom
